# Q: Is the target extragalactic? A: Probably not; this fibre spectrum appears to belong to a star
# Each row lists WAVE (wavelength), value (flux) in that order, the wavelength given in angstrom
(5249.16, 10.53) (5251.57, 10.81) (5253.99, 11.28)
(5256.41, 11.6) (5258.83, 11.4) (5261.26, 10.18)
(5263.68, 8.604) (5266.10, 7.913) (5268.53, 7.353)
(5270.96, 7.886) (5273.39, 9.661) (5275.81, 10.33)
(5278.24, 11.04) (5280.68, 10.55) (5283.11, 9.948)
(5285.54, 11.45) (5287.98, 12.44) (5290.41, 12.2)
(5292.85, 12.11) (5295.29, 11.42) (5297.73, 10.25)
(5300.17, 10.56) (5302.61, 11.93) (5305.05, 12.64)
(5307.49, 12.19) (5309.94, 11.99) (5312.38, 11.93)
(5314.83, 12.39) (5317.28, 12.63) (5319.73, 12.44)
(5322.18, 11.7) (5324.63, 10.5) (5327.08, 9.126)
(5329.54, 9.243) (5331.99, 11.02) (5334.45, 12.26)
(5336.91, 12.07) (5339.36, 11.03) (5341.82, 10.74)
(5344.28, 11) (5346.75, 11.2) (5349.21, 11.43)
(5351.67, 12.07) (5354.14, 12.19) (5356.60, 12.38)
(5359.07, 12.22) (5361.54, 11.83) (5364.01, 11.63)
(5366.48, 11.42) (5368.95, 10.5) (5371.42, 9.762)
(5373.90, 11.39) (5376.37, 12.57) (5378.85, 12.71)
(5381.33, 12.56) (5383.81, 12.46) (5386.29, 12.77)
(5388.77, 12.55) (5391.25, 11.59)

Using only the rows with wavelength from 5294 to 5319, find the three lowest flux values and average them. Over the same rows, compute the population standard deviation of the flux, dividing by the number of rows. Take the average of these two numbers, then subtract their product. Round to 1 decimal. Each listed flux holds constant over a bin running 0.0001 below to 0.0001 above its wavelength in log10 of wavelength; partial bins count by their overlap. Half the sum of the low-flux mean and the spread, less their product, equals -2.6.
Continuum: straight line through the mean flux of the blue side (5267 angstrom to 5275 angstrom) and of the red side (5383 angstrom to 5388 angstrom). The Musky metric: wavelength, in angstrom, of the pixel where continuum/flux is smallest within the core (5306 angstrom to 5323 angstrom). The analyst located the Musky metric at 5307.49 angstrom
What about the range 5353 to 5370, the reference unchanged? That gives 5356.60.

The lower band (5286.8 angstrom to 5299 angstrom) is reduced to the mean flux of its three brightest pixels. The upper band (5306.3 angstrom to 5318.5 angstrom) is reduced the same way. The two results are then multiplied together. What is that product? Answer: 152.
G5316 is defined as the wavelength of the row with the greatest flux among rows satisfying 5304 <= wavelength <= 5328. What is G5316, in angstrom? 5305.05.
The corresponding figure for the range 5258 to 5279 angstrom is 5258.83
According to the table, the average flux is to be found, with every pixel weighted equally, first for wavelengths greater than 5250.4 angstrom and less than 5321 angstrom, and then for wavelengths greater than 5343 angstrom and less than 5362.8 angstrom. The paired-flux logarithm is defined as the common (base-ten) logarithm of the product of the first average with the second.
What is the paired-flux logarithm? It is 2.11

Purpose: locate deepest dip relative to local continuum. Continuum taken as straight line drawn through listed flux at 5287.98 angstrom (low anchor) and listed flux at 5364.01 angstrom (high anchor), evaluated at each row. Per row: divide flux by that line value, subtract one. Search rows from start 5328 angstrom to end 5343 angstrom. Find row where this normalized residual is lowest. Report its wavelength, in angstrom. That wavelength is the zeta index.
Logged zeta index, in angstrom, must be 5329.54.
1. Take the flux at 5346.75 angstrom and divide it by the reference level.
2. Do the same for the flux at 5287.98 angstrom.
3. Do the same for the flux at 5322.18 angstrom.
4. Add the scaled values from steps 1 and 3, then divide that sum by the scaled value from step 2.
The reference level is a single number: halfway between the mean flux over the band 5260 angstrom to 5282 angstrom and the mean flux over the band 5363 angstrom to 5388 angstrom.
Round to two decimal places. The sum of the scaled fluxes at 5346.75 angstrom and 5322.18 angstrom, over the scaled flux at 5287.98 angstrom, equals 1.84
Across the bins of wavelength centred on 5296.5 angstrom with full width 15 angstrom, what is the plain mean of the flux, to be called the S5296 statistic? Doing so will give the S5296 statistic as 11.4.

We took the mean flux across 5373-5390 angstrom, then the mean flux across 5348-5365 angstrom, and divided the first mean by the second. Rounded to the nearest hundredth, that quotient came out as 1.04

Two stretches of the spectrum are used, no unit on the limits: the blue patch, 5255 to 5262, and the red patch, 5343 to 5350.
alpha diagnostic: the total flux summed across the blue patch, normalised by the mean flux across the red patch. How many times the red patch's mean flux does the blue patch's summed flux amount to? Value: 3.0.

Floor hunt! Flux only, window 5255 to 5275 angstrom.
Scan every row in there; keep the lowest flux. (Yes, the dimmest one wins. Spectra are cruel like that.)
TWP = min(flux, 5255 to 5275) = 7.353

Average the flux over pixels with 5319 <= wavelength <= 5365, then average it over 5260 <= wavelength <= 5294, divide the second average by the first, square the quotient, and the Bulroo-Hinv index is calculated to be 0.79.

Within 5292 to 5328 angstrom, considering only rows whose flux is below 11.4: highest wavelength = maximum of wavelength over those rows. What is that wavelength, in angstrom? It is 5327.08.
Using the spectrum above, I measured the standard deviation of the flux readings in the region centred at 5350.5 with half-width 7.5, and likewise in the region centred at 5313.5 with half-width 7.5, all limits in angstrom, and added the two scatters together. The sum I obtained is 0.8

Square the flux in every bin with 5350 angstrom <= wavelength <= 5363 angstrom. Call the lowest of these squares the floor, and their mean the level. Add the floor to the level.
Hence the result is 287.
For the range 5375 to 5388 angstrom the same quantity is 314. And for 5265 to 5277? 130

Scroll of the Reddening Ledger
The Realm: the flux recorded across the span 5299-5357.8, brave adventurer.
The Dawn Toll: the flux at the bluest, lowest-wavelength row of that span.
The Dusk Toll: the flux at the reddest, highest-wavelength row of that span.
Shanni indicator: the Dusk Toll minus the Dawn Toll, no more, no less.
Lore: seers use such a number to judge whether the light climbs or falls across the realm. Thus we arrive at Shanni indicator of 1.8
